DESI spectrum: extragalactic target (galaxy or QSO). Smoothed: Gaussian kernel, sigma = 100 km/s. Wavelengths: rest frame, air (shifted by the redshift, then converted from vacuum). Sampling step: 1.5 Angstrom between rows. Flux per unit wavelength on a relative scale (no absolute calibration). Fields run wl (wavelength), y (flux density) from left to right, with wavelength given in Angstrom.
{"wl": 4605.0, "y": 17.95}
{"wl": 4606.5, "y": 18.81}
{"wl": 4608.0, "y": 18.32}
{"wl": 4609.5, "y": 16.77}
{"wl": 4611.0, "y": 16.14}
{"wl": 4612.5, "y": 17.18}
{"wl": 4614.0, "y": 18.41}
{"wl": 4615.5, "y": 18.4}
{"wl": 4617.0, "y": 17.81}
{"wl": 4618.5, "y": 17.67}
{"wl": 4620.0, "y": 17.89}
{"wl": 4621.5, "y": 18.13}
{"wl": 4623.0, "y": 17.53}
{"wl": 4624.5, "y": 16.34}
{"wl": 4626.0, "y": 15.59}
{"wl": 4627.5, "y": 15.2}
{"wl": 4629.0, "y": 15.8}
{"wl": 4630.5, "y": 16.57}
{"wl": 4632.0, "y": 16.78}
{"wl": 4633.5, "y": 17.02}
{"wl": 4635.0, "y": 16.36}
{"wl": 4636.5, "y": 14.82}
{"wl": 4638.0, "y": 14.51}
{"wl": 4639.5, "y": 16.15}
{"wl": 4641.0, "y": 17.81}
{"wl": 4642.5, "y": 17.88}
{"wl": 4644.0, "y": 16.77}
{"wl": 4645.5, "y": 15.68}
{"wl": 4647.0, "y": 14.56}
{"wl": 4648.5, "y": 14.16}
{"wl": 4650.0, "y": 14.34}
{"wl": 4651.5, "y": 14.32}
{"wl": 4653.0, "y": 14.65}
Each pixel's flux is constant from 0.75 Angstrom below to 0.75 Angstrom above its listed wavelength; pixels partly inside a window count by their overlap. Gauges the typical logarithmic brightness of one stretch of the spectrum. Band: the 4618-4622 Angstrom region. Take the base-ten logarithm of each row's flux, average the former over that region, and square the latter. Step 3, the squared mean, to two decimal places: 1.57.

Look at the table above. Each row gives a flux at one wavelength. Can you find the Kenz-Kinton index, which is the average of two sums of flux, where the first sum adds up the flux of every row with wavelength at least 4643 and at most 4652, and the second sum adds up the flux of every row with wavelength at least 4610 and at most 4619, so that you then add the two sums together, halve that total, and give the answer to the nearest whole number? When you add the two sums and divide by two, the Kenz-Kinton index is 98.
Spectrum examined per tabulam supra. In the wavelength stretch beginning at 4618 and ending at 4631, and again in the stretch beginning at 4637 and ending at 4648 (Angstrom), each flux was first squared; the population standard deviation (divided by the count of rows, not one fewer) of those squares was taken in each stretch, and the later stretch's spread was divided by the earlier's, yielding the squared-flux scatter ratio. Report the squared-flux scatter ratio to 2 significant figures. 1.2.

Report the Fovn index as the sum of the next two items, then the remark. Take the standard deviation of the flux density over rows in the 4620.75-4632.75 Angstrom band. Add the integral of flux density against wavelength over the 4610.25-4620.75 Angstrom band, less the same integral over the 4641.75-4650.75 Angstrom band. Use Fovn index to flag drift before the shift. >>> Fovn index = 46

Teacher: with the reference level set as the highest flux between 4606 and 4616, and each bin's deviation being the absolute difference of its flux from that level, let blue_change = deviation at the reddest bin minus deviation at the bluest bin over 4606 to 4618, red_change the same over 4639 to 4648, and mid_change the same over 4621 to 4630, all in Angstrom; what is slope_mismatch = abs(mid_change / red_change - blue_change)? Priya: 0.47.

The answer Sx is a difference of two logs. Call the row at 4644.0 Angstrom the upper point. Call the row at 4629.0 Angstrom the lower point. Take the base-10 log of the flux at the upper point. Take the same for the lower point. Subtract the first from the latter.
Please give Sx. -0.03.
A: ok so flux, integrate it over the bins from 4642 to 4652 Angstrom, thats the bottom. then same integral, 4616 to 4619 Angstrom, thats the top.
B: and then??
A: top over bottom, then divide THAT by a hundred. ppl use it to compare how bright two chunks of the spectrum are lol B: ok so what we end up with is 0.003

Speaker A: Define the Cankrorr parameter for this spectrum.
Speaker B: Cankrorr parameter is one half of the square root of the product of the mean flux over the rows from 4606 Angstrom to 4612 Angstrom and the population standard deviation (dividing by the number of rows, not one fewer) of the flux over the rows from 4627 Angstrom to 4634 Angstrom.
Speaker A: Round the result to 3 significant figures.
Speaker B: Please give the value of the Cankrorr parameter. 1.72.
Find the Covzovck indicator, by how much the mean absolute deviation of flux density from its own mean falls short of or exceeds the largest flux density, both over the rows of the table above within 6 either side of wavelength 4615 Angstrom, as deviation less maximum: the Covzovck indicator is -17.8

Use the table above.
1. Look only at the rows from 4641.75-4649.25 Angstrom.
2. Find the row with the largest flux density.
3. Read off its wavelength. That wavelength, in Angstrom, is 4642.5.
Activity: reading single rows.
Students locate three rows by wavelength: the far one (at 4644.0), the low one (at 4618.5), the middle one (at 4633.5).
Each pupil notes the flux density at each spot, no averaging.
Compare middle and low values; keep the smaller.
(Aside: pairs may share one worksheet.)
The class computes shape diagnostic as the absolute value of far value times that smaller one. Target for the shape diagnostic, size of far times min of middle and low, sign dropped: 285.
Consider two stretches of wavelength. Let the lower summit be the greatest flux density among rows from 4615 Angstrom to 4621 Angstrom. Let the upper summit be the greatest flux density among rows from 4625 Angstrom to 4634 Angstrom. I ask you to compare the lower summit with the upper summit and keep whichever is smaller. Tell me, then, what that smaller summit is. 17.0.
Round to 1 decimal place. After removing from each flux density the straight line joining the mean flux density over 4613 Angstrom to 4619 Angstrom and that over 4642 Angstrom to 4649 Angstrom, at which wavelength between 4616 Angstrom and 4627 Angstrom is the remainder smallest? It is 4626.0 Angstrom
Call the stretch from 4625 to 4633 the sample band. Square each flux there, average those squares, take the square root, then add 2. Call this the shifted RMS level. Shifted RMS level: 18.0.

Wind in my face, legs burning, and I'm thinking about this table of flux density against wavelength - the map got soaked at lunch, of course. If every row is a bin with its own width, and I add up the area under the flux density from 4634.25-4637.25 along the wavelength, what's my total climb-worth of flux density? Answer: 47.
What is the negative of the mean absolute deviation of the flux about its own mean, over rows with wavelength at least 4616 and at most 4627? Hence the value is -0.8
